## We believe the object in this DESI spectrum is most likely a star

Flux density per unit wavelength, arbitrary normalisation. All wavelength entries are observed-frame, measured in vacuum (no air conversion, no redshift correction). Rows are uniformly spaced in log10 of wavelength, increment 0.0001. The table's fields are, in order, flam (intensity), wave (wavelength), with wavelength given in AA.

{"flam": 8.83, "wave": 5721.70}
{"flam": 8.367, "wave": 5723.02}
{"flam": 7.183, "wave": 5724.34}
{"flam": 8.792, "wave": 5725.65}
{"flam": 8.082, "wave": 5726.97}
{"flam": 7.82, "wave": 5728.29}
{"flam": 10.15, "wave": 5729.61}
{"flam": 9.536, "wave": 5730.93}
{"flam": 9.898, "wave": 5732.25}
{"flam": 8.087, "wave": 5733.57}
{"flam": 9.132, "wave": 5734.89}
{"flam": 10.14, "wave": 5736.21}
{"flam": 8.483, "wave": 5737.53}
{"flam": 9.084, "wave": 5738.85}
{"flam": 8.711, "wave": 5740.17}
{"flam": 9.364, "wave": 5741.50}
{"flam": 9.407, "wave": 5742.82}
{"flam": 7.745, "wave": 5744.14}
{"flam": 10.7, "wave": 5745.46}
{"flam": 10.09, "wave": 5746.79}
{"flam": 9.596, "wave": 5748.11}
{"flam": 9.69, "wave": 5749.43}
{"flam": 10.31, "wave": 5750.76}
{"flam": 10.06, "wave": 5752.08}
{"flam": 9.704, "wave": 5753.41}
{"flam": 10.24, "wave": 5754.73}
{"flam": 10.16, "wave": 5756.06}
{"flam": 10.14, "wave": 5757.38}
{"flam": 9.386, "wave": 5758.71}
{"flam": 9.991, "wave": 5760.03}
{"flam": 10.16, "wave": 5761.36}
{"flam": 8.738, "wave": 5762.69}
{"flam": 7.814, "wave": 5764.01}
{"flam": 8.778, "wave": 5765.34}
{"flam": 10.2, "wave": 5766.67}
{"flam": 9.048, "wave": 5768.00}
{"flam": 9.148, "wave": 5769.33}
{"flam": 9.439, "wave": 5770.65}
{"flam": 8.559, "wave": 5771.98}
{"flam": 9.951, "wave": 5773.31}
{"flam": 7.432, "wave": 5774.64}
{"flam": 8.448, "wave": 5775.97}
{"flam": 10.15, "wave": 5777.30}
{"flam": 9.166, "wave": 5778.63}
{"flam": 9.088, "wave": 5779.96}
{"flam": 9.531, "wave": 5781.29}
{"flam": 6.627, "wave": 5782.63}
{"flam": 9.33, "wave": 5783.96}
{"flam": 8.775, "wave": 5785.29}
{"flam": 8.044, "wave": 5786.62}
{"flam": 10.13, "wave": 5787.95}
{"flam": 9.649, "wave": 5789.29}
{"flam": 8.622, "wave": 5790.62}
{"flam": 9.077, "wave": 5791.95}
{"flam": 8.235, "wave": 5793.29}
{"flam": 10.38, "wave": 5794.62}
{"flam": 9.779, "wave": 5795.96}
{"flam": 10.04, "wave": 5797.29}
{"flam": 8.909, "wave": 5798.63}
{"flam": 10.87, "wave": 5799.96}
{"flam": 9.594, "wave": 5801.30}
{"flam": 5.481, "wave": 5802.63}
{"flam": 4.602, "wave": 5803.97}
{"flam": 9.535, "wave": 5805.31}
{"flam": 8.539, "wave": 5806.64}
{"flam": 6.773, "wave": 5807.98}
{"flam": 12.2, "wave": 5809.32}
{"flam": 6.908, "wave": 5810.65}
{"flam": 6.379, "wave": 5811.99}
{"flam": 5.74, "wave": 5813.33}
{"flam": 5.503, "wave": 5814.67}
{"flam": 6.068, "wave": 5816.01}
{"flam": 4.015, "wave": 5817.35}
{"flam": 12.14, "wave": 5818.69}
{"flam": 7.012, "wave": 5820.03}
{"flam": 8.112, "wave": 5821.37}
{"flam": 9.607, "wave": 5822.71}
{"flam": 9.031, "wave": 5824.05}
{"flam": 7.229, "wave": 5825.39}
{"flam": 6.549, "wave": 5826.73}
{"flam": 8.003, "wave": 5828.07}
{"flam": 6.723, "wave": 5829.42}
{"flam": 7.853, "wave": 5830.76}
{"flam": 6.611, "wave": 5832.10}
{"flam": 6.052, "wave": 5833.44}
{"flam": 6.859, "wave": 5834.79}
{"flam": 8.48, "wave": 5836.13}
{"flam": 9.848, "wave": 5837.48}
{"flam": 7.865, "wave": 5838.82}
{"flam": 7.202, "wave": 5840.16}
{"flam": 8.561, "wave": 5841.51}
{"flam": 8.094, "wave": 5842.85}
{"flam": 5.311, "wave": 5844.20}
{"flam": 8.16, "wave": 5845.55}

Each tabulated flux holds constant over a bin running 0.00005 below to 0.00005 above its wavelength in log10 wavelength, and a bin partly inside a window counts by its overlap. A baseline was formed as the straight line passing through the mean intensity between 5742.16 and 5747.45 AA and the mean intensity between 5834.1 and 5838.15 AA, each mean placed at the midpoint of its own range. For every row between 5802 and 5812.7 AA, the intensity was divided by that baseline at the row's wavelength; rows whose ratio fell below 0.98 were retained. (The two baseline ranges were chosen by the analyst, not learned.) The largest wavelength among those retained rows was 5811.99 AA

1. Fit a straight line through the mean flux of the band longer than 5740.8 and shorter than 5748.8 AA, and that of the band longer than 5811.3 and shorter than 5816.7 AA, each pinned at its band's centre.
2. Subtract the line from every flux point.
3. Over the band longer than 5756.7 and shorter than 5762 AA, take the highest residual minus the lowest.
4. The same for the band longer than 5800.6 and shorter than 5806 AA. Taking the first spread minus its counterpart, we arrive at -4.1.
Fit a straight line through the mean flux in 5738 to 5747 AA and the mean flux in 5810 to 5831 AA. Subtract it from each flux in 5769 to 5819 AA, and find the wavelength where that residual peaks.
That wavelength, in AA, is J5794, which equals 5818.69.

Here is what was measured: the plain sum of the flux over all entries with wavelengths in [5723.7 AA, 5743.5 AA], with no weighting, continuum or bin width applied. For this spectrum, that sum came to 134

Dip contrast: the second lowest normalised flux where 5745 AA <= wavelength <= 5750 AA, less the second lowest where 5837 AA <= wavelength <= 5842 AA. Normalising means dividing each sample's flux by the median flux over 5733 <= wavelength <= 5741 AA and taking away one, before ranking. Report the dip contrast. 0.21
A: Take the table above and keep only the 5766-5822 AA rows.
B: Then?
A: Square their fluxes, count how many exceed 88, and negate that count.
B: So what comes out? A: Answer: -15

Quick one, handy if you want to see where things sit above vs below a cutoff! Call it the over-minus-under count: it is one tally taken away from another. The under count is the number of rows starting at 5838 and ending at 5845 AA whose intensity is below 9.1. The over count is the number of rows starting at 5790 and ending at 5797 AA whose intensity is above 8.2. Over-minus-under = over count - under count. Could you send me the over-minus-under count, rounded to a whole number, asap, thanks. 0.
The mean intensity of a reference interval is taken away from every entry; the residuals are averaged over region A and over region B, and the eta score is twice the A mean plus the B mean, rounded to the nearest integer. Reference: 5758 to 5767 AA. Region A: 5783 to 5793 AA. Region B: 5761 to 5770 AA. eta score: -1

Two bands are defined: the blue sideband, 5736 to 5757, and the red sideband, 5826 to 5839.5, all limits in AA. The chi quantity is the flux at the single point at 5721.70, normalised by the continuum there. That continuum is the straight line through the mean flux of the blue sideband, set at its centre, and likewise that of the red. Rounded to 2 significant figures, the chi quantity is 0.87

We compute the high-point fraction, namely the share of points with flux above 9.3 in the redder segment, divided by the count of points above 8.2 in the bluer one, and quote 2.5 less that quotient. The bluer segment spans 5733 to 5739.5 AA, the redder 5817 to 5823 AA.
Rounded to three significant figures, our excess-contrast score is 2.40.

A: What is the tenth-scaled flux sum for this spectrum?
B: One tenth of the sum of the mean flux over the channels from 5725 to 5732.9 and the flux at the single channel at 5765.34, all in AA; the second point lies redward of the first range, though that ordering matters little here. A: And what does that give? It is 1.78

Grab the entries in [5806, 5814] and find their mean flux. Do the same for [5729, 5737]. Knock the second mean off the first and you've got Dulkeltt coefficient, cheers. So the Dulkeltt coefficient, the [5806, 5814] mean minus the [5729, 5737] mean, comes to -1.7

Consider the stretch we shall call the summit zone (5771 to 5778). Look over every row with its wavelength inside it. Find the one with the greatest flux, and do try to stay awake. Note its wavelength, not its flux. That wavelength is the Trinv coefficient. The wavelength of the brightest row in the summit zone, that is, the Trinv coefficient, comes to 5777.30 AA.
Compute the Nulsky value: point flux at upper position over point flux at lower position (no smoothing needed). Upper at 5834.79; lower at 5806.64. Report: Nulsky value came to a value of 0.80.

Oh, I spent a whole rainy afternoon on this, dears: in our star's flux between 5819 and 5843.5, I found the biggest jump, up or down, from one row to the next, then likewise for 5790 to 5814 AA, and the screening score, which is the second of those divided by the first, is 2.74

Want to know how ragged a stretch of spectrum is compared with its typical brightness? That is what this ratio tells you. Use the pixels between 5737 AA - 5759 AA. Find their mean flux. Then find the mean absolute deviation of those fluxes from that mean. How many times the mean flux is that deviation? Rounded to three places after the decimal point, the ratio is 0.060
